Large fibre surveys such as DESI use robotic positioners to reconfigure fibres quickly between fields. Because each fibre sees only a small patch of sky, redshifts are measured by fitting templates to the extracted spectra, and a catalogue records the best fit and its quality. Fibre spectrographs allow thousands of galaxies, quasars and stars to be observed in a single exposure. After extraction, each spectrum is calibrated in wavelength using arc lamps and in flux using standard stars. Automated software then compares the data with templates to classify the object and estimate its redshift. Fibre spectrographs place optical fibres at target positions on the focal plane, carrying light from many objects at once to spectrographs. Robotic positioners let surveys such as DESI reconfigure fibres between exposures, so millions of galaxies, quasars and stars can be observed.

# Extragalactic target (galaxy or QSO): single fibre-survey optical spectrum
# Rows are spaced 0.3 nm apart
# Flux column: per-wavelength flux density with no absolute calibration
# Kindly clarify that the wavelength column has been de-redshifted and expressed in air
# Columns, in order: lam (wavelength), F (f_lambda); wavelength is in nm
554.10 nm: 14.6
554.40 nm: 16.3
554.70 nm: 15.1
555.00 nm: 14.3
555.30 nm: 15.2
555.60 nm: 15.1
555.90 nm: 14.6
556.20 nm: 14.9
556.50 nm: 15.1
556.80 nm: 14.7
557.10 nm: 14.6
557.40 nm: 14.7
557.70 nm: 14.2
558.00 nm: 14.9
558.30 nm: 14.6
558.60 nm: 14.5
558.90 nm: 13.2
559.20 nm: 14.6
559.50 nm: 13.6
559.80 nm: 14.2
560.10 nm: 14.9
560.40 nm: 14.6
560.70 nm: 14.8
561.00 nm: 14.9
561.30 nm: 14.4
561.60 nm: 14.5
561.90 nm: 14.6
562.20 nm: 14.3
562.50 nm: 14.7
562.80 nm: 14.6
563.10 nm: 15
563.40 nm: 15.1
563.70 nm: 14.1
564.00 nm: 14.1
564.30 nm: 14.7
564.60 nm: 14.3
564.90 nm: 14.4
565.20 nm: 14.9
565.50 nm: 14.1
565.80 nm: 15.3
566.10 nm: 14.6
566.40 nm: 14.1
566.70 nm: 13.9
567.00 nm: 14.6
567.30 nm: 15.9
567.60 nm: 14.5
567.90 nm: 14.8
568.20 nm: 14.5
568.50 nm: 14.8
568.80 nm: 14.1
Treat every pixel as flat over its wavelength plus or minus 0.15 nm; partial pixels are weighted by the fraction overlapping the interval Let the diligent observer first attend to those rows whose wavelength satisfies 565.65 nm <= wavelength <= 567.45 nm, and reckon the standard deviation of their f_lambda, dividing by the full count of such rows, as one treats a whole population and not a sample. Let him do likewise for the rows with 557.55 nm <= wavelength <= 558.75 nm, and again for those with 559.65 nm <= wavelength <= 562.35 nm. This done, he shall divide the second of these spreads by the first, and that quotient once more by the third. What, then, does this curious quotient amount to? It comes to 1.5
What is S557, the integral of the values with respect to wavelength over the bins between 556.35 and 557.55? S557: 17.73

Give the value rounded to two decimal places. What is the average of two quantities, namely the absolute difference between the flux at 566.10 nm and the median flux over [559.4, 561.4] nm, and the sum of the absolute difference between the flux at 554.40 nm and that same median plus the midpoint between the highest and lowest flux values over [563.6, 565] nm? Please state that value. 8.05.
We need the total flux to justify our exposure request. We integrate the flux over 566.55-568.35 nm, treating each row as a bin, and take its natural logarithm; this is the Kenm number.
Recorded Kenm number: 3.28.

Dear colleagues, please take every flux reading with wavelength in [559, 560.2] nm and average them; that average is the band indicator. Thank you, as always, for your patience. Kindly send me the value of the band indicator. 14.3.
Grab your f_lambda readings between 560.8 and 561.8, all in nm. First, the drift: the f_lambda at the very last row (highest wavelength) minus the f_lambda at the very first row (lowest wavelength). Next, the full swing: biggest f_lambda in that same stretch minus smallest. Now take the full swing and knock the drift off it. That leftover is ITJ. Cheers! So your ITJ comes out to 0.9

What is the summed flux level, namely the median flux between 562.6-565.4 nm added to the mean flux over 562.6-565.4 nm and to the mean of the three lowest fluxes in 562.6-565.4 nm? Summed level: 43.3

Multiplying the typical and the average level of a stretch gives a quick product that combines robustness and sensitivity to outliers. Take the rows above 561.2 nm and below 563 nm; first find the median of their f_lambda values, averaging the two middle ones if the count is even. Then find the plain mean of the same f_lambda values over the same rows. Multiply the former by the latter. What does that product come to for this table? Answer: 211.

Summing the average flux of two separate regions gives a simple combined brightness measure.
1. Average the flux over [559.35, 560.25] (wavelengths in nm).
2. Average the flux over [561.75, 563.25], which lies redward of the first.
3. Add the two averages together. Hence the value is 28.9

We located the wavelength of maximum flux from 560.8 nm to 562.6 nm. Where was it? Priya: 561.00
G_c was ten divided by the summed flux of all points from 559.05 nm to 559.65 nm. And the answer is 0.355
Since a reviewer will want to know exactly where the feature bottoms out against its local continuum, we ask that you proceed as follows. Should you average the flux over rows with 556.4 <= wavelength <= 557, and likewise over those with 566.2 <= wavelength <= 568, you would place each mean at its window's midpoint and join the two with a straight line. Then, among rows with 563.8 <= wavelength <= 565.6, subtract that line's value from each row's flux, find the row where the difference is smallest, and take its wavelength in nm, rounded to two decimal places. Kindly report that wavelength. 564.00 nm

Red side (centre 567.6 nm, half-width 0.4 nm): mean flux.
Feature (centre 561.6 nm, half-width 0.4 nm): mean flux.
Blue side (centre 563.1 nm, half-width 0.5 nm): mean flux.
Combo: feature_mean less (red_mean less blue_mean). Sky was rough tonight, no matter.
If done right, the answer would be 14.3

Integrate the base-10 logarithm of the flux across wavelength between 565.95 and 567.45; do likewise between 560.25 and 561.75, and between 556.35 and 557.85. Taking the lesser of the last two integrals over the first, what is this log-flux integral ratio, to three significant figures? 1.00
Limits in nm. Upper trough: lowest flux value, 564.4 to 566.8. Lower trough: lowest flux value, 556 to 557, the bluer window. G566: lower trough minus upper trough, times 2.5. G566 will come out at 2.00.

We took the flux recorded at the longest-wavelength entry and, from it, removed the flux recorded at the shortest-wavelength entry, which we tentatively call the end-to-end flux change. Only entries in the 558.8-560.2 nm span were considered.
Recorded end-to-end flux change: 1.7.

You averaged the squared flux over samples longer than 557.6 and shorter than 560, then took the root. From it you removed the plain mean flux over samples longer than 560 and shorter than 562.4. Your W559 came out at -0.39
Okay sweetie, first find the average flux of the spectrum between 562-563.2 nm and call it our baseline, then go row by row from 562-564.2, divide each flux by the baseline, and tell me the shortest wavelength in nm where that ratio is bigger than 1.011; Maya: 563.10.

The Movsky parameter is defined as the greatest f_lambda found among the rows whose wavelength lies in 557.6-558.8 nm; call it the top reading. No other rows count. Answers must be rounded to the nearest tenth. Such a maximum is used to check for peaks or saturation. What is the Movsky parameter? 14.9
